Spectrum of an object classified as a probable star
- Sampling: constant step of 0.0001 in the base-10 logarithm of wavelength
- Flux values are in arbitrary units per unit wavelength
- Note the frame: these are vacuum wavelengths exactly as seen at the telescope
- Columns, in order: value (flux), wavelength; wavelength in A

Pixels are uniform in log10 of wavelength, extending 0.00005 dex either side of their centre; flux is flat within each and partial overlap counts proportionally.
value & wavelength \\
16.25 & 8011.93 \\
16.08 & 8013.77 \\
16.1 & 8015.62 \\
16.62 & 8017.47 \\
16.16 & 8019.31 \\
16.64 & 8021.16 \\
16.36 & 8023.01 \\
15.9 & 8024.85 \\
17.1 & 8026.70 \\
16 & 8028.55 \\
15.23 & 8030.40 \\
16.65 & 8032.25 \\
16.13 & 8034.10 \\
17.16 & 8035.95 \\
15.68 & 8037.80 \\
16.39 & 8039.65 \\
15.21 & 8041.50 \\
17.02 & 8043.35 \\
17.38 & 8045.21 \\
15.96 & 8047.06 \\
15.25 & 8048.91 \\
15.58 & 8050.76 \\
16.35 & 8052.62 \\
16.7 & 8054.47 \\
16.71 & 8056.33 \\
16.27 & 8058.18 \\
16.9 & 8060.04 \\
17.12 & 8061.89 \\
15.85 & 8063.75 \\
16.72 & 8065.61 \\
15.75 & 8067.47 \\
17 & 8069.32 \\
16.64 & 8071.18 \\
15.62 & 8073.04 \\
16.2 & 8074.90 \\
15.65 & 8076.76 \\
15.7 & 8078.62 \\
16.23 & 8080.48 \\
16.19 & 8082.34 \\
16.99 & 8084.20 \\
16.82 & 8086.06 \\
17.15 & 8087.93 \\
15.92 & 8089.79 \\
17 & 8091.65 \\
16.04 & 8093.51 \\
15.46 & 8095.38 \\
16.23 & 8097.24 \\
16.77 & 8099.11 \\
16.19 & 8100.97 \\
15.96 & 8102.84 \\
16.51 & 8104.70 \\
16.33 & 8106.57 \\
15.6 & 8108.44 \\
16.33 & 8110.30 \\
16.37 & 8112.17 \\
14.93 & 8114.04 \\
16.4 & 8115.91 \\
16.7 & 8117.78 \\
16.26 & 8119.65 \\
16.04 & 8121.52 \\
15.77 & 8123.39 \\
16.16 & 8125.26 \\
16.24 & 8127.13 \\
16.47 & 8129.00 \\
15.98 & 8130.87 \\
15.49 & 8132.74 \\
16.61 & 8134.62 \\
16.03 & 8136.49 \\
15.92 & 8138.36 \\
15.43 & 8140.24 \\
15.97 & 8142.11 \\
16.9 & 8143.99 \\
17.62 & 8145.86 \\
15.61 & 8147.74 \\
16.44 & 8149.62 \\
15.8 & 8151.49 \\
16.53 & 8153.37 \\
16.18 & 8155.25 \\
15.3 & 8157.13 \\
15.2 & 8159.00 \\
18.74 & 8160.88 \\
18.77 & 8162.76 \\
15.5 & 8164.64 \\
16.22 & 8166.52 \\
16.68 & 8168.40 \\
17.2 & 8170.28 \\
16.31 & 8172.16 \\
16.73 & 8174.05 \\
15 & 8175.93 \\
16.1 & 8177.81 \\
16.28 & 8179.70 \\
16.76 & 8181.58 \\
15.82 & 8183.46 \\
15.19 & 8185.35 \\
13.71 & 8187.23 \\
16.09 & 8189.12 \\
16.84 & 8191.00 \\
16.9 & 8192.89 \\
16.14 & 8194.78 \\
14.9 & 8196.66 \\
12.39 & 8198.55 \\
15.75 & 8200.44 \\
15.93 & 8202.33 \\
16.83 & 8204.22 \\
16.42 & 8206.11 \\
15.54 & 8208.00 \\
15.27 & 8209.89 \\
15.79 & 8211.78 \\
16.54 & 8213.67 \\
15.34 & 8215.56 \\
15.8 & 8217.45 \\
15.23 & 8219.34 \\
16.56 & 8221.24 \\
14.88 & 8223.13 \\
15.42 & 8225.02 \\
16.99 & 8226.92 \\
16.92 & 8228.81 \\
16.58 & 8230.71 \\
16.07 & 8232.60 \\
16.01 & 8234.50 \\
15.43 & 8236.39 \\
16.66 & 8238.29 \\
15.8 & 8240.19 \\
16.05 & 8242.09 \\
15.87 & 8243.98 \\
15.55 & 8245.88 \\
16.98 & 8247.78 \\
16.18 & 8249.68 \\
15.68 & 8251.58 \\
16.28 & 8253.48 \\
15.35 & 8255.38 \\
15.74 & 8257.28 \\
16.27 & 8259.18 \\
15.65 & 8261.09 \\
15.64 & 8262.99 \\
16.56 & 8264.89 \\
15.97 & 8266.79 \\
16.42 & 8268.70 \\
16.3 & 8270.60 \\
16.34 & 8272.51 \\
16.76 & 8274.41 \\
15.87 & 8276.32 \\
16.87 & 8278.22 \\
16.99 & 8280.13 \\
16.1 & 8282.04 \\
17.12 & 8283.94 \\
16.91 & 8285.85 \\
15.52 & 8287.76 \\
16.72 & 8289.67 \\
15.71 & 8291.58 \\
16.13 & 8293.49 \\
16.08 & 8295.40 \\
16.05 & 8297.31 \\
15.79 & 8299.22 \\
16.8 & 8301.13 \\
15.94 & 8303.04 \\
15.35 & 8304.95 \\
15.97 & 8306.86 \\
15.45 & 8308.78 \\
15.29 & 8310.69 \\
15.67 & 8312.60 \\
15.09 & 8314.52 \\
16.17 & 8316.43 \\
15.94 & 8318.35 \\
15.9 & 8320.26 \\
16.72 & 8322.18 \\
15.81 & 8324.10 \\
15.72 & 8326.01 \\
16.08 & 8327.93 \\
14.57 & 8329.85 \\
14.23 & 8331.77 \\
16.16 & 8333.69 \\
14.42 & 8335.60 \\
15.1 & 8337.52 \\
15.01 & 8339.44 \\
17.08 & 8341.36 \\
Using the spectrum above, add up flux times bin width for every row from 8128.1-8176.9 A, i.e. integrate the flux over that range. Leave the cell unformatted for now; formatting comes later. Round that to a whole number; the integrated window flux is 797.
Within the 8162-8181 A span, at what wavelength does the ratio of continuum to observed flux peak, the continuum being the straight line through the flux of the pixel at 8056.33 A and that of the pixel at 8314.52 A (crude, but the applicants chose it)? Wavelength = 8175.93 A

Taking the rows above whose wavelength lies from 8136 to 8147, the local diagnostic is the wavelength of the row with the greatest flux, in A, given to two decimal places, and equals 8145.86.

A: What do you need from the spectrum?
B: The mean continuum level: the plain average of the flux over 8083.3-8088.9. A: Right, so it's 17.0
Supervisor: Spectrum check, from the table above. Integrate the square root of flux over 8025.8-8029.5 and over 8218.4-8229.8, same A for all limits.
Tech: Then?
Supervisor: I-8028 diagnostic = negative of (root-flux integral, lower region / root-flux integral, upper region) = -0.33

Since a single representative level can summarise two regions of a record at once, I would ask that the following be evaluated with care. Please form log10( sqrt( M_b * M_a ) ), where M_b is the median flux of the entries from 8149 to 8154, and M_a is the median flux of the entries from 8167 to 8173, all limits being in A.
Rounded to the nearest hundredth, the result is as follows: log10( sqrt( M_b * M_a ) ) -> 1.22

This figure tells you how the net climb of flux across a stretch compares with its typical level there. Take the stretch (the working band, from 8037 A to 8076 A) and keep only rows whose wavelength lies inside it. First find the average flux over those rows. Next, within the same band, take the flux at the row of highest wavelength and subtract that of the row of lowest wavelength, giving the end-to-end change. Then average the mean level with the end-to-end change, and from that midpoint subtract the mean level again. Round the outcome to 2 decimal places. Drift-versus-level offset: -7.89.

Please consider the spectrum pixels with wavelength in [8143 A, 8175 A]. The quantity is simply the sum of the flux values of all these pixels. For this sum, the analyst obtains 282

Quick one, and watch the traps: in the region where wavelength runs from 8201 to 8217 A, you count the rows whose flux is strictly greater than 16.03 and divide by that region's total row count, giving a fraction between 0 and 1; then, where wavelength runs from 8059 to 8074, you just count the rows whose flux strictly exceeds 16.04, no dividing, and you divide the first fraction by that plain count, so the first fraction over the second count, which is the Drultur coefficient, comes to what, 0.075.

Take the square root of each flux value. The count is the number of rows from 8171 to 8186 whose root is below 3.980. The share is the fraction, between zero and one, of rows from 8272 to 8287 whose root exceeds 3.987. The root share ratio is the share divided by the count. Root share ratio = 0.29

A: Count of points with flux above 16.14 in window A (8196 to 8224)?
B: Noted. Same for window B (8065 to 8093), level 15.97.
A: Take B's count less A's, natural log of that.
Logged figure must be 1.8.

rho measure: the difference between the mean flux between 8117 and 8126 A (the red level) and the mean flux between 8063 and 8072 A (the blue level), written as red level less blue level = -0.2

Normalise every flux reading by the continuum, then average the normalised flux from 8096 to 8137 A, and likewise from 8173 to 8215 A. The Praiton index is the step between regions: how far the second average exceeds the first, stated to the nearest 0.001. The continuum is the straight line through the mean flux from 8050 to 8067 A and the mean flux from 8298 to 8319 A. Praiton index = -0.011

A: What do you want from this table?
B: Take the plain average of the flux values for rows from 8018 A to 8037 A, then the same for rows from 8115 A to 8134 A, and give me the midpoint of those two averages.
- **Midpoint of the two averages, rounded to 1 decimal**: 16.2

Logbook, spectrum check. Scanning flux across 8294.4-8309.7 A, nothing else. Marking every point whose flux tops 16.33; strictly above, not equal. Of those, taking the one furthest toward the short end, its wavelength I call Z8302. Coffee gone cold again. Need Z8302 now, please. 8301.13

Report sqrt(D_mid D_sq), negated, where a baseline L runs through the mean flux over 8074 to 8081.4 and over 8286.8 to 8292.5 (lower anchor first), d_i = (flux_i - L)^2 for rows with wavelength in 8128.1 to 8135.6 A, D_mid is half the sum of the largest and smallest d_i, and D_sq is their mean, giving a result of -0.22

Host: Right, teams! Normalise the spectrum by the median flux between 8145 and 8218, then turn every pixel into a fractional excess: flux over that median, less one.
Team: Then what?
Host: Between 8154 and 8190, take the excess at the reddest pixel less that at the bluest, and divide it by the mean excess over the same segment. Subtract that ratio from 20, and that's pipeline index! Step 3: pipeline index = 21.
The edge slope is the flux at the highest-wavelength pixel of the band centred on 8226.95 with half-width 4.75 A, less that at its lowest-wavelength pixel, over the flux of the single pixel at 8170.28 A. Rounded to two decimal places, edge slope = 0.10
